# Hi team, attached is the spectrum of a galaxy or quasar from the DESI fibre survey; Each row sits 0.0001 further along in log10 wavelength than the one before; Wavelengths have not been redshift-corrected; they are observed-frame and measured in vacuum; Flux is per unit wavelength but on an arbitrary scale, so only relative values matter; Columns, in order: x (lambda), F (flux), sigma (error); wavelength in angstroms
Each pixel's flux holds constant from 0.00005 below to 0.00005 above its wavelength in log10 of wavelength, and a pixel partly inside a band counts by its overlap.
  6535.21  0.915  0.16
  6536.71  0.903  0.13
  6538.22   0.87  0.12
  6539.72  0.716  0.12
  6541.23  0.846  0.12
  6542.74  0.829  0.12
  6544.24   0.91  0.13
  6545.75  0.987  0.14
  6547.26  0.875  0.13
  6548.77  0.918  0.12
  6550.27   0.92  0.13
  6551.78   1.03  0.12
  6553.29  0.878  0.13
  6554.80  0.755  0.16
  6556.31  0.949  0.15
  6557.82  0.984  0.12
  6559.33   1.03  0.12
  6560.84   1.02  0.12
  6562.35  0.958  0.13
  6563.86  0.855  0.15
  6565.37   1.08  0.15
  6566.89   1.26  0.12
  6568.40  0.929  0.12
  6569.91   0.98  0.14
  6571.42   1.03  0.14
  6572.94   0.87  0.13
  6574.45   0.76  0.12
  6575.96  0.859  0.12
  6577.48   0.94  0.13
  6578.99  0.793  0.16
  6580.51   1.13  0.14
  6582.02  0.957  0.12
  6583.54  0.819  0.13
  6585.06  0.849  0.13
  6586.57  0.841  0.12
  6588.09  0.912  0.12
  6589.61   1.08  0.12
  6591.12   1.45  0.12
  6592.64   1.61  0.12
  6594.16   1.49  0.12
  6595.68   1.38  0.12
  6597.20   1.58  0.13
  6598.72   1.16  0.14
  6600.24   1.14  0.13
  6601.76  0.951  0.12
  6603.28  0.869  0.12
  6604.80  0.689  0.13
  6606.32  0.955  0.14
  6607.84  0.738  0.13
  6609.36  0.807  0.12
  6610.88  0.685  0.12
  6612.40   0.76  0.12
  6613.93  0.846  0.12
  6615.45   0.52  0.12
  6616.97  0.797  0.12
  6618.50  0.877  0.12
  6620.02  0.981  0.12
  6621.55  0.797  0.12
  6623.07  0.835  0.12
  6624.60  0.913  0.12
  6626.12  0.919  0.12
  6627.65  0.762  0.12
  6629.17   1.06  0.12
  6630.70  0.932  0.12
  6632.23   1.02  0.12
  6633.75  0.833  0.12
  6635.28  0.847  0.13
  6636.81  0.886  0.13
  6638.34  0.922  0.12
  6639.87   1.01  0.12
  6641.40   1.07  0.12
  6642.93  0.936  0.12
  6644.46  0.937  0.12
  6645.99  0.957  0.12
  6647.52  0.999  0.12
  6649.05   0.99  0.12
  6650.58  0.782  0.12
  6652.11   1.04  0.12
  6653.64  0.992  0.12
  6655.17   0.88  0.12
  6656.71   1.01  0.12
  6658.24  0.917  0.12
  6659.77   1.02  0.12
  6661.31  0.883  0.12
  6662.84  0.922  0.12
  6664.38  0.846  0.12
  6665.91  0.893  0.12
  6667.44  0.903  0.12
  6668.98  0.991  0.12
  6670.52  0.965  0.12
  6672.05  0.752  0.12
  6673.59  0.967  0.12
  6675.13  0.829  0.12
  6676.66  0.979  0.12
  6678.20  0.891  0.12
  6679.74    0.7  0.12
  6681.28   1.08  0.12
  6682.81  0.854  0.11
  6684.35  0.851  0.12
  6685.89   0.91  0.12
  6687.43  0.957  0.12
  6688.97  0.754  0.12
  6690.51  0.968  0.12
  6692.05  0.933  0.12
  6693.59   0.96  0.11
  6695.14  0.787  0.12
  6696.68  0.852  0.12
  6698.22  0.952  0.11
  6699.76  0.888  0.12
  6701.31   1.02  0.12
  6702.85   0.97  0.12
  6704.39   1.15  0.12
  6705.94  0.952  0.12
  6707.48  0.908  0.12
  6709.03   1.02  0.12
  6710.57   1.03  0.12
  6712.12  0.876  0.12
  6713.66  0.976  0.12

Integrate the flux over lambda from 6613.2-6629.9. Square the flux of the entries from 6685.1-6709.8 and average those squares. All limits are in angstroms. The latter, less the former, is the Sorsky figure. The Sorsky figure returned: -13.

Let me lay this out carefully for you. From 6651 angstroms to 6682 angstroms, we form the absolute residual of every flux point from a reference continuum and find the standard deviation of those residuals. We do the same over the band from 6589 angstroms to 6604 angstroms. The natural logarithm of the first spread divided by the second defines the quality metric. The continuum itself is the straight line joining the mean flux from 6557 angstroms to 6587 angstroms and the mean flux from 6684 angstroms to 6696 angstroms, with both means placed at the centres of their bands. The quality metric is -1.4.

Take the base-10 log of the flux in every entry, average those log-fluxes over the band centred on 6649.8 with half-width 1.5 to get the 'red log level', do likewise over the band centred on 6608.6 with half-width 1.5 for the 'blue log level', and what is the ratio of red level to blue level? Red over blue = 0.49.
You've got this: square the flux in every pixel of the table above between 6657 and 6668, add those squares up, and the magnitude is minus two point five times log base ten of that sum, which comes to -1.92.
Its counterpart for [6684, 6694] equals -1.90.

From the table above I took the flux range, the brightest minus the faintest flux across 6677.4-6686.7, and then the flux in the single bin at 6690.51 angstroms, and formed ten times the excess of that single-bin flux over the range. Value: 6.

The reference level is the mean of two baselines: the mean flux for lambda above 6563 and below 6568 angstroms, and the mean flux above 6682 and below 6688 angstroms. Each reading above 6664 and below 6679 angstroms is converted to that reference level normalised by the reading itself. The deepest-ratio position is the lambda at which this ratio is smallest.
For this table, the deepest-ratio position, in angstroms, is 6668.98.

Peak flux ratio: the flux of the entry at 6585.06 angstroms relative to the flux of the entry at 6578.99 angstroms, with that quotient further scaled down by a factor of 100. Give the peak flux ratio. 0.0107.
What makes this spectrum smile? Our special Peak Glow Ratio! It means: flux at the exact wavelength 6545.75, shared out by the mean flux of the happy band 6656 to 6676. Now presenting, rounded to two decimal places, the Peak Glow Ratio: 1.08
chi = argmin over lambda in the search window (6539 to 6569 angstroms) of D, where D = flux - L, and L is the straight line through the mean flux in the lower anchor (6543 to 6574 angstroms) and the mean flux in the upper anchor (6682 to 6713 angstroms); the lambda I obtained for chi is 6539.72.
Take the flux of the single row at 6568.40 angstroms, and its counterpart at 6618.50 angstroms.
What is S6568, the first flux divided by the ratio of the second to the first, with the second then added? 1.86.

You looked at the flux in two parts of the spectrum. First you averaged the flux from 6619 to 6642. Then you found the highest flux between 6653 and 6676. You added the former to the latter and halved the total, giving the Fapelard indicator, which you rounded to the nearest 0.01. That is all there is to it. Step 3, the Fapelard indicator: 0.97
